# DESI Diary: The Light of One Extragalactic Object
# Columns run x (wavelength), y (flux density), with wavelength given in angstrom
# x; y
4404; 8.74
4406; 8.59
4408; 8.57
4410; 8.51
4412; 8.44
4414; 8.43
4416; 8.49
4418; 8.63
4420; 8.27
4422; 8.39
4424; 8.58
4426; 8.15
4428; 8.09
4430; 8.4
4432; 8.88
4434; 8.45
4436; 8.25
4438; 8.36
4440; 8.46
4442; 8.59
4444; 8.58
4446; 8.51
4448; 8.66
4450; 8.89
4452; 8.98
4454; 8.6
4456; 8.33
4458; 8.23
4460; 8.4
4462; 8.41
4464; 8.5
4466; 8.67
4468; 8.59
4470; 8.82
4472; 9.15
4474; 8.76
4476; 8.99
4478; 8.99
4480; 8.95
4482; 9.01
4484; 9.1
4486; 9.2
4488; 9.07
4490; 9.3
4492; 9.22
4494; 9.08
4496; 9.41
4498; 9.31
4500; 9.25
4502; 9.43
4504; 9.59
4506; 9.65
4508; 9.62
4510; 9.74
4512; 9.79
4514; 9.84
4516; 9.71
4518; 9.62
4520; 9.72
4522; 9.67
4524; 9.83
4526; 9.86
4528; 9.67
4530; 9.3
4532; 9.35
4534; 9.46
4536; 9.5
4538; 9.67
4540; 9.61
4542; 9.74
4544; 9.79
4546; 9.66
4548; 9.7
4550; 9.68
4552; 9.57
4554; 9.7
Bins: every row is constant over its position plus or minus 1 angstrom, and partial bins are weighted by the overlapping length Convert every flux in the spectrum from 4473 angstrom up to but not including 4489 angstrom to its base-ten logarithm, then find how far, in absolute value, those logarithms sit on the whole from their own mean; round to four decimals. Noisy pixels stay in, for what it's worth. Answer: 0.0042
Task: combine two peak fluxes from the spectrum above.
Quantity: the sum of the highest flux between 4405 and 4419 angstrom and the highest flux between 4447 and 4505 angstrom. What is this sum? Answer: 18.2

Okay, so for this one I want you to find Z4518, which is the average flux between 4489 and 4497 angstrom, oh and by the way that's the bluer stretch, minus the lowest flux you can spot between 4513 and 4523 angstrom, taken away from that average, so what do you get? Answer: -0.37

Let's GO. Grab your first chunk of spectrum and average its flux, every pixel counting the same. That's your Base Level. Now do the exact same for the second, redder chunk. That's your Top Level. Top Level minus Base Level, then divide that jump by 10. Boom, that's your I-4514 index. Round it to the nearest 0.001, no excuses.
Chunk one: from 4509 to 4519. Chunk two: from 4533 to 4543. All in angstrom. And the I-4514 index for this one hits -0.014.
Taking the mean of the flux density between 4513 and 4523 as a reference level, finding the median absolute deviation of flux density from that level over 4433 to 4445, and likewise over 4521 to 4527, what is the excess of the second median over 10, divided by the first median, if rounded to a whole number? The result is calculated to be -8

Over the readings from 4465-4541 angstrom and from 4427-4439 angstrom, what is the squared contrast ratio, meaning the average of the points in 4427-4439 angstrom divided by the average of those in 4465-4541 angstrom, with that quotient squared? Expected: 0.807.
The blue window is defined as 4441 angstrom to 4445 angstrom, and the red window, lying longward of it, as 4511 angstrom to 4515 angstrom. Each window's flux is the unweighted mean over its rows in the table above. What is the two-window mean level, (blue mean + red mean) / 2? 9.2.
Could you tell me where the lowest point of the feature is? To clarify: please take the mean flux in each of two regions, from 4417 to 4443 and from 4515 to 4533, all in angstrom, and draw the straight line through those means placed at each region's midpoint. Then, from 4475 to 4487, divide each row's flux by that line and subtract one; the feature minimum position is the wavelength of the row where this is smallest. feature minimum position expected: 4480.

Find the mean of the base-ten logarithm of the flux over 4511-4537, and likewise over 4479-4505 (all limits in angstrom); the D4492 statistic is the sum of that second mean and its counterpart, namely 1.95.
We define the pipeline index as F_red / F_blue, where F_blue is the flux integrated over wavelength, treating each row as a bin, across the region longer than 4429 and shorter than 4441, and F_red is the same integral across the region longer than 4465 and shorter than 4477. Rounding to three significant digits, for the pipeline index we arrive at 1.04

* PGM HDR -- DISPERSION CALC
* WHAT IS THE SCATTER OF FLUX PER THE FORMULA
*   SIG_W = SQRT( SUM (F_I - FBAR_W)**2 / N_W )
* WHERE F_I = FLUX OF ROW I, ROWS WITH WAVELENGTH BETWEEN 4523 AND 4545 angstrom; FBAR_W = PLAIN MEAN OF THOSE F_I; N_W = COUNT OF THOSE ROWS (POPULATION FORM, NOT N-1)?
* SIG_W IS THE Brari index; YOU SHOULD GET 0.182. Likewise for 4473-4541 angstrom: 0.299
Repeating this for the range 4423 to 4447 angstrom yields 0.206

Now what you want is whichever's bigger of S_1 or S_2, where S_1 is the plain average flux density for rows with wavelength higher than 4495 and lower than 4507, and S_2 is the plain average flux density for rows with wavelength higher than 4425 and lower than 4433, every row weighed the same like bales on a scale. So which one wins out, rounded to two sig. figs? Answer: 9.4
